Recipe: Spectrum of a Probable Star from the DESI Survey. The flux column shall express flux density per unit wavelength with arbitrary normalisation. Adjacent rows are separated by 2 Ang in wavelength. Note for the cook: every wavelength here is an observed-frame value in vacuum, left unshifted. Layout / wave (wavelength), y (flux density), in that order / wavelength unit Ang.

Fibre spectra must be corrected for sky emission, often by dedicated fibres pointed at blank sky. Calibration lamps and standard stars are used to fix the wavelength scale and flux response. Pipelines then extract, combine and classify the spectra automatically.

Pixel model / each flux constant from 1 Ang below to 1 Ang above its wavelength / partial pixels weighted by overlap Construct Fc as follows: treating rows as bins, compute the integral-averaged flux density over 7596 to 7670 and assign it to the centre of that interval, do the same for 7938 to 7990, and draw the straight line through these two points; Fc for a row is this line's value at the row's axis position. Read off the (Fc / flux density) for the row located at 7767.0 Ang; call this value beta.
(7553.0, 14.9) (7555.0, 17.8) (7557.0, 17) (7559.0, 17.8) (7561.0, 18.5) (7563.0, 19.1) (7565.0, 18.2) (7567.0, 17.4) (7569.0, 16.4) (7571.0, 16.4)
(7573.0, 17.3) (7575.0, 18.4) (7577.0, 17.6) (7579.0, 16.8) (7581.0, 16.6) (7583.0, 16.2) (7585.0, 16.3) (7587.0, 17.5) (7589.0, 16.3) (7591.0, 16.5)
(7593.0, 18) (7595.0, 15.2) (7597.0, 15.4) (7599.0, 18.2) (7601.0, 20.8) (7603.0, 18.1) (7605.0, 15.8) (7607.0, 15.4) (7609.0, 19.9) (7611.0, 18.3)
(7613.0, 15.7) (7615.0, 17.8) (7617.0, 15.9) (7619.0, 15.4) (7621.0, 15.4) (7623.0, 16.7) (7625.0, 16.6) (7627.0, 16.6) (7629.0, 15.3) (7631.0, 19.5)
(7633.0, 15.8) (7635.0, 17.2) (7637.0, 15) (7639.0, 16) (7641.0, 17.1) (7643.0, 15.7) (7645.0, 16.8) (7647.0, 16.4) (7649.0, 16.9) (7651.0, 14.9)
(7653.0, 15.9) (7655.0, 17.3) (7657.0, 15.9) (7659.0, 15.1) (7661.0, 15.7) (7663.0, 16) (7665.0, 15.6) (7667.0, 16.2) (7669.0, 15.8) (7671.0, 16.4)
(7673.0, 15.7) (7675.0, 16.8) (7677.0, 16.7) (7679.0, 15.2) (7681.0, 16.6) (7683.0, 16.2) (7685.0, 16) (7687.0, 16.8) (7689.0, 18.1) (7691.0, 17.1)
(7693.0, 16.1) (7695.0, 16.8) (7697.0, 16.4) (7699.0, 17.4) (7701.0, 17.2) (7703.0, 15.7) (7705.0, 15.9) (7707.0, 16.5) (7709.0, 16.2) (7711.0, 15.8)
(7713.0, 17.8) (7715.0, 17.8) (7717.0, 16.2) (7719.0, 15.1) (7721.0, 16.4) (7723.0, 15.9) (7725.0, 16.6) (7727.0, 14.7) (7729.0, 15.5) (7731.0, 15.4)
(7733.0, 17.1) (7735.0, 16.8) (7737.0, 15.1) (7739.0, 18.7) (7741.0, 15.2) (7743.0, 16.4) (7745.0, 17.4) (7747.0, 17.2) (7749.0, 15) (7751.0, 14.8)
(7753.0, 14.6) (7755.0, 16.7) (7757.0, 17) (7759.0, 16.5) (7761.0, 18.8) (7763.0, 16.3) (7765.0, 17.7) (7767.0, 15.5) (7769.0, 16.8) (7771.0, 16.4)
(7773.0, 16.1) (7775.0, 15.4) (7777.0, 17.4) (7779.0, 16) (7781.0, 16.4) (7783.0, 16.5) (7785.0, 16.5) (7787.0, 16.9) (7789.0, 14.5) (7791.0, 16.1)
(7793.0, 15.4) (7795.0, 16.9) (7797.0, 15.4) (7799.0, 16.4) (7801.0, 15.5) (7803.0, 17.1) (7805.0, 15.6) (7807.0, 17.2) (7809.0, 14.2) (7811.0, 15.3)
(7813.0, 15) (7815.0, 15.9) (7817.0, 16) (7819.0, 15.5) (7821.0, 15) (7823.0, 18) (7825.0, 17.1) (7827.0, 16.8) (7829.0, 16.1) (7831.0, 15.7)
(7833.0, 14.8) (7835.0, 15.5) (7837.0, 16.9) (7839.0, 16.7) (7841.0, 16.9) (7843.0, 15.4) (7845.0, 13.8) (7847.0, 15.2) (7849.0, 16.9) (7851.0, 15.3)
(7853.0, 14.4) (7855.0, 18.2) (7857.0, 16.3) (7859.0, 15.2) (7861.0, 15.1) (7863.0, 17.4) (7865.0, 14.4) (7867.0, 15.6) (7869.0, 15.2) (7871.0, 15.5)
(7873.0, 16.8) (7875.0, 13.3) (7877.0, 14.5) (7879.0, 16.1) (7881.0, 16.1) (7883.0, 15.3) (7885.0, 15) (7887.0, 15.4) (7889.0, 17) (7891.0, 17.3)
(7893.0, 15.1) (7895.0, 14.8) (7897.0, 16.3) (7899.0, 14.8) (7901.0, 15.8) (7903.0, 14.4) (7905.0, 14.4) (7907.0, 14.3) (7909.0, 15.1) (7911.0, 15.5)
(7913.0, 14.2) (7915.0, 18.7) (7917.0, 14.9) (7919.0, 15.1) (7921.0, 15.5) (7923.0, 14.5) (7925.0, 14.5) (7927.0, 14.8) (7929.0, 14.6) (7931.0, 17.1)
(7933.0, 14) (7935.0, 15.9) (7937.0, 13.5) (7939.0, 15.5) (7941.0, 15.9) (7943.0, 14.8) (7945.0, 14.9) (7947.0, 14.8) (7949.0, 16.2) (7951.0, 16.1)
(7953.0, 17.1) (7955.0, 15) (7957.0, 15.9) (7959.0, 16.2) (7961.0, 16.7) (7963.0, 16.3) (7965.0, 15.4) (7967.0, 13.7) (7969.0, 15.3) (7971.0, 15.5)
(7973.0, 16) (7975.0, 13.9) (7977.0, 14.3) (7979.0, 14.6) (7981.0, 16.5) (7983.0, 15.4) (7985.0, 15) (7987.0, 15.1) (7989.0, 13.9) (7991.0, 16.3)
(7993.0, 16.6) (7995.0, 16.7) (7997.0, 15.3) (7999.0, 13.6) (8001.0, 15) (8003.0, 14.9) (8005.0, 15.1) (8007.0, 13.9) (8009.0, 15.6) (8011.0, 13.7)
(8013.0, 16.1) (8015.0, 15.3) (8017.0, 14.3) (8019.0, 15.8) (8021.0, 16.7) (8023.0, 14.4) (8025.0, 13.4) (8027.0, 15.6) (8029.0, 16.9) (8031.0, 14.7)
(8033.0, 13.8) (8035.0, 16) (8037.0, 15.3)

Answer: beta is 1.04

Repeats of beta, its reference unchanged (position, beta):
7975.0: 1.10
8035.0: 0.95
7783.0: 0.97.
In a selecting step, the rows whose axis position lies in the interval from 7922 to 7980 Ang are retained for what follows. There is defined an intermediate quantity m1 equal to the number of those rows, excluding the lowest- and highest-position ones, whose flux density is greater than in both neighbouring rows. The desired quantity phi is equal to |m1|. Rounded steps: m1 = 9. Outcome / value 9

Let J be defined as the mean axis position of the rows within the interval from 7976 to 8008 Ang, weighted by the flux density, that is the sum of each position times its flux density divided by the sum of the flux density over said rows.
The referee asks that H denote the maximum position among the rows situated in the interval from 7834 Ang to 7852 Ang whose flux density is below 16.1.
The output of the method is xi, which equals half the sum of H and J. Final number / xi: 7921.5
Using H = 7851.0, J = 7991.9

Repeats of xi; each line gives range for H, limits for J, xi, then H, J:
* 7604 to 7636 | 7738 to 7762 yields 7691.5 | 7633.0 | 7750.0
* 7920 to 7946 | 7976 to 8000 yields 7966.5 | 7945.0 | 7988.0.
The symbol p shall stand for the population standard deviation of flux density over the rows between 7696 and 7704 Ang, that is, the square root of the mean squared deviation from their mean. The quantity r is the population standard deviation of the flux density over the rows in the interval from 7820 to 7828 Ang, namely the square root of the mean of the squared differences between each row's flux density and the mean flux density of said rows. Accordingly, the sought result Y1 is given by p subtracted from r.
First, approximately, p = 0.68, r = 1.09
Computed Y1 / 0.414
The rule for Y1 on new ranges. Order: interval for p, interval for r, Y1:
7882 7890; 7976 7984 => 0.072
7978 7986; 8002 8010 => -0.090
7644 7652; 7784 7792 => 0.109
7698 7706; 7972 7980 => 0.034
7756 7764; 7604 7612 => 0.858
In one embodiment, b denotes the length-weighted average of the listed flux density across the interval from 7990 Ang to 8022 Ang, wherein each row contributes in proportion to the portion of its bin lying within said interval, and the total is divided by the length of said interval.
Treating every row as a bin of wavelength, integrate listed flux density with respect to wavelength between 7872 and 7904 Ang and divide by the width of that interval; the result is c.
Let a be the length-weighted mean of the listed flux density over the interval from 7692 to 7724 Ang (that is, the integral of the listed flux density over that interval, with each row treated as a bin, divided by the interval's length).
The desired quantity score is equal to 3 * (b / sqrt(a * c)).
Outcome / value 2.88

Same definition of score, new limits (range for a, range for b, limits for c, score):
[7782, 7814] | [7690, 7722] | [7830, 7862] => 3.13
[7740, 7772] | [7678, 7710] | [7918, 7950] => 3.15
